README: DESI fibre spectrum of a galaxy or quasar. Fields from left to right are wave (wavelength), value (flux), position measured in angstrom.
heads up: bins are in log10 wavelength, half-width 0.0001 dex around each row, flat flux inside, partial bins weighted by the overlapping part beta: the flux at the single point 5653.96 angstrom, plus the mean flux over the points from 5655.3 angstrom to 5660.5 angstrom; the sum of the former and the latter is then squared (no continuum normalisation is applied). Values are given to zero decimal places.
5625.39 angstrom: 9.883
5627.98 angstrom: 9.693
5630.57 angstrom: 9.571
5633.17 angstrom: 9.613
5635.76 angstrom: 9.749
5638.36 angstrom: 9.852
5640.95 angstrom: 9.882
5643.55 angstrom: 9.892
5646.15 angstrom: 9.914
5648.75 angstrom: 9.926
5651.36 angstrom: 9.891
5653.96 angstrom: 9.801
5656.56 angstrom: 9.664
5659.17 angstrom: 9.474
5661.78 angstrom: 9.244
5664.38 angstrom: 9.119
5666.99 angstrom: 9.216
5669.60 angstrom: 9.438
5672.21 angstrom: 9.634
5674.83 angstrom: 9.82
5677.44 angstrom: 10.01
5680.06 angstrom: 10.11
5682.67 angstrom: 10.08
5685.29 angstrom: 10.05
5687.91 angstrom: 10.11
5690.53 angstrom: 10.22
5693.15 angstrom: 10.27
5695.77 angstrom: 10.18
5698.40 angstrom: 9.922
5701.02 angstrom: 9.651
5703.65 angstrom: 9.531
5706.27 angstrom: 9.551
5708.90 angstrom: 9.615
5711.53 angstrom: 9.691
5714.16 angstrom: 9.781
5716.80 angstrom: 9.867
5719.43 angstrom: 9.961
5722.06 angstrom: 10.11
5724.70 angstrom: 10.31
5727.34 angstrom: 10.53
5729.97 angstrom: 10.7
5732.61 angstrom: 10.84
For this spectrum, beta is 375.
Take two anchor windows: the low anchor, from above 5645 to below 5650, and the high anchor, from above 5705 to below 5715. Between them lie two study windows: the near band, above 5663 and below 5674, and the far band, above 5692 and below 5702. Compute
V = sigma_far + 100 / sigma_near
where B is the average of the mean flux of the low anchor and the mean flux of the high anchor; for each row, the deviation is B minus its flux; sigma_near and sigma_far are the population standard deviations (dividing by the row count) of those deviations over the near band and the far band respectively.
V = 501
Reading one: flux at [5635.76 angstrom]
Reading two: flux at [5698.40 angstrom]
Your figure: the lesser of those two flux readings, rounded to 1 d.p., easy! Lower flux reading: 9.7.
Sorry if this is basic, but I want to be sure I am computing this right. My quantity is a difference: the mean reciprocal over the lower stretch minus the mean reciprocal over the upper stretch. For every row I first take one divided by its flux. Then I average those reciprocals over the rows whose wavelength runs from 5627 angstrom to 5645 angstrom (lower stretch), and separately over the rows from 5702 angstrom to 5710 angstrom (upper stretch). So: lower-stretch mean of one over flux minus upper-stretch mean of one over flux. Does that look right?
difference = -0.0020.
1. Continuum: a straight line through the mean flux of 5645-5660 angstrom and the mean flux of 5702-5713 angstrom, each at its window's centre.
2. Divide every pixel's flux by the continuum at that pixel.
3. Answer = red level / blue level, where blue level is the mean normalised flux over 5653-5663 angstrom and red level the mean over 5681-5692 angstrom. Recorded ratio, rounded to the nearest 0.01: 1.07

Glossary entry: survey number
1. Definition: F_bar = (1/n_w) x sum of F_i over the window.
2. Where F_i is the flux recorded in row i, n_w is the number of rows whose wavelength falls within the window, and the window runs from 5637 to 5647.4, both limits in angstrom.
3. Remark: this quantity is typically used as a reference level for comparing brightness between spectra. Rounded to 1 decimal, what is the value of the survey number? 9.9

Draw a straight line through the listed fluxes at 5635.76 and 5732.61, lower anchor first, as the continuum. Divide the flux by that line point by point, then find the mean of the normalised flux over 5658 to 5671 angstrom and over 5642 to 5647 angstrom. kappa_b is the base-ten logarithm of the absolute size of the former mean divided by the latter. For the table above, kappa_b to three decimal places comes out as -0.037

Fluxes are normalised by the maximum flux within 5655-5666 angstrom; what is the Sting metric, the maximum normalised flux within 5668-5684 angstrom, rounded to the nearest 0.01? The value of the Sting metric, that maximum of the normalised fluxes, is 1.05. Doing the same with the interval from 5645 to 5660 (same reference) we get 1.03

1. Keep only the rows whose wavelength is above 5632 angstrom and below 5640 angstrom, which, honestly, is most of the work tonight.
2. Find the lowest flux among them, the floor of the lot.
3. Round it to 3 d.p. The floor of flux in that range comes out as 9.613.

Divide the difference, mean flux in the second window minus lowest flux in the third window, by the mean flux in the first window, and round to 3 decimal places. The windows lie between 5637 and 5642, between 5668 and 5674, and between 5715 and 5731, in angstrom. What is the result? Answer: -0.034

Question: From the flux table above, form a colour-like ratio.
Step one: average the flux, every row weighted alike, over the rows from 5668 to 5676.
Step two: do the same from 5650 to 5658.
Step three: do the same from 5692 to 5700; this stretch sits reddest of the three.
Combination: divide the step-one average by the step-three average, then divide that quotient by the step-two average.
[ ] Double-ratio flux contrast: 0.097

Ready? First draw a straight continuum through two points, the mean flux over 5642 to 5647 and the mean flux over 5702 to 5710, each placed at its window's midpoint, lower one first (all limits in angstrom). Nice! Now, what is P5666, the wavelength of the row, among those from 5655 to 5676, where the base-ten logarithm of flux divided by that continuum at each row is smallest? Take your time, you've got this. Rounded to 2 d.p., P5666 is 5664.38 angstrom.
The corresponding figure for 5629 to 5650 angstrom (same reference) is 5630.57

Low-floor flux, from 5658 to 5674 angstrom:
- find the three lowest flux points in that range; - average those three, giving 9.19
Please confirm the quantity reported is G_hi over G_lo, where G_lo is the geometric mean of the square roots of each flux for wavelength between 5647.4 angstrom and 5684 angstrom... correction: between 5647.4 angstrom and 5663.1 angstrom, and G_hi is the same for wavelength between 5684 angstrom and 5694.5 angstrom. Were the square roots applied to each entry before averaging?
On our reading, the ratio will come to 1.03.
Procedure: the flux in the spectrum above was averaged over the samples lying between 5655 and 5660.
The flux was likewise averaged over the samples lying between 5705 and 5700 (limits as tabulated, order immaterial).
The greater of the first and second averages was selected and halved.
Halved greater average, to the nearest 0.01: 4.80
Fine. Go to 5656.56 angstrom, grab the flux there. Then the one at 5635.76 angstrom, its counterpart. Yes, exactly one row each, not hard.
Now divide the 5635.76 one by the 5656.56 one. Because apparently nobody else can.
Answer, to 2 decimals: 1.01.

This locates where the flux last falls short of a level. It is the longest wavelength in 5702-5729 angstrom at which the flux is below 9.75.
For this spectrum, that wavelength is 5711.53 angstrom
